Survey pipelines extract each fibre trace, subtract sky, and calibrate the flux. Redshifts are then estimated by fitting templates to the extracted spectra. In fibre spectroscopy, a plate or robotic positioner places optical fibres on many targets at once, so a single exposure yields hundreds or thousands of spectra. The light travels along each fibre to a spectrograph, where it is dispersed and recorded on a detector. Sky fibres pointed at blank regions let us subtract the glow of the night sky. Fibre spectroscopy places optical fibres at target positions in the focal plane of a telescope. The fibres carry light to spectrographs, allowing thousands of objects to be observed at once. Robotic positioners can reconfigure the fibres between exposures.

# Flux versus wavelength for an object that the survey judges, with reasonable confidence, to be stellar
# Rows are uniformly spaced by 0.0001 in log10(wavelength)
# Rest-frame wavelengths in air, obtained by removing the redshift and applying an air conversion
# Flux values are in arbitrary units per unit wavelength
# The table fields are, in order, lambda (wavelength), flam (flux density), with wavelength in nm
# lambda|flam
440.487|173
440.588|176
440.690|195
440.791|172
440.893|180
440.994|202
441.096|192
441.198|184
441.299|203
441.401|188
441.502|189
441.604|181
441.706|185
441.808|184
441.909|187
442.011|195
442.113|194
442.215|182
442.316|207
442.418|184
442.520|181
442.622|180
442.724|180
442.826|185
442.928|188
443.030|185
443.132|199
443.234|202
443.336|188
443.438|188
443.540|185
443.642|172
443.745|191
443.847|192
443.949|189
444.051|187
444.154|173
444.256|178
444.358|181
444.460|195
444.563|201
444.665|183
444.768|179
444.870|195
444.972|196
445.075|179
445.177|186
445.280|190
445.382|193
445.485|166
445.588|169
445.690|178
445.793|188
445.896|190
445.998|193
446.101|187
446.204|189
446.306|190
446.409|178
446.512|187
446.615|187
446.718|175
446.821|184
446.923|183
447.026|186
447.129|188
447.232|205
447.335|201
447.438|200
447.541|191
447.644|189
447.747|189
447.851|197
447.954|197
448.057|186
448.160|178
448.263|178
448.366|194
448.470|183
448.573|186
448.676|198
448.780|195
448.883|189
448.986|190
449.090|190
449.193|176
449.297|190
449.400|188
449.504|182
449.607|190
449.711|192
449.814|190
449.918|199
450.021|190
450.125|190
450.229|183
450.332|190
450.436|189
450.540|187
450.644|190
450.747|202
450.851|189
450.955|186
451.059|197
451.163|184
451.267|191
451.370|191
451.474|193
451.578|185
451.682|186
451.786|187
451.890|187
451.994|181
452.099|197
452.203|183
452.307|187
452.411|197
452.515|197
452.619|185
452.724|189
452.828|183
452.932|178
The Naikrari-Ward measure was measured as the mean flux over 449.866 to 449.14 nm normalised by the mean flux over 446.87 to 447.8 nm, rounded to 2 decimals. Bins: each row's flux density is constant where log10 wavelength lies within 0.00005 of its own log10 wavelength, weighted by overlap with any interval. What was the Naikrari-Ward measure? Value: 0.97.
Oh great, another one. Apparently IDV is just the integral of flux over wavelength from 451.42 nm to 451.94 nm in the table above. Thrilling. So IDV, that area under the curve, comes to 98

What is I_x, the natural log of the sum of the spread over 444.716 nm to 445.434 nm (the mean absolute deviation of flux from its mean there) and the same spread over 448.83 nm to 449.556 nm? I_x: 2.32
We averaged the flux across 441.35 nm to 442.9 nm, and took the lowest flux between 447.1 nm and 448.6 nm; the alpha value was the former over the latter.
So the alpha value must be 1.05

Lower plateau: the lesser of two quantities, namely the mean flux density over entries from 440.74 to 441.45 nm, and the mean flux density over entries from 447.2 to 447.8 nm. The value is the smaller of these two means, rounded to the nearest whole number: 189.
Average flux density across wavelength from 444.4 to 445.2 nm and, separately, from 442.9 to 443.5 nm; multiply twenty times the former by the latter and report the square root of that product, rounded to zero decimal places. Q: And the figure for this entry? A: 852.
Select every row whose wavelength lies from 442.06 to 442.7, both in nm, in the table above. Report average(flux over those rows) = 188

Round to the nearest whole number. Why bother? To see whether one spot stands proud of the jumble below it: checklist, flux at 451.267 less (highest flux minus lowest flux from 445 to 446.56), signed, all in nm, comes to 164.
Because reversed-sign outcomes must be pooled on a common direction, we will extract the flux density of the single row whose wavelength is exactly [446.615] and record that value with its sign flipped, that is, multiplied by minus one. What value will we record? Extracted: -187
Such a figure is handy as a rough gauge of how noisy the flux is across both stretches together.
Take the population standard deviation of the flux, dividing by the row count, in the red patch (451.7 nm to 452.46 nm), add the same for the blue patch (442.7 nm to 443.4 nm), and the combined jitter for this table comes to 13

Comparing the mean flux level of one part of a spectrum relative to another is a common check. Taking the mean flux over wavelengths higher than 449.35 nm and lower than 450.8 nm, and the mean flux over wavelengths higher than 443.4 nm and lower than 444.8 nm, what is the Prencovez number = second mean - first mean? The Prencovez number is -4.9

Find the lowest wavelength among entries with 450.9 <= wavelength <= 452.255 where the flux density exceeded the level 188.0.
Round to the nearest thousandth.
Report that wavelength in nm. 451.059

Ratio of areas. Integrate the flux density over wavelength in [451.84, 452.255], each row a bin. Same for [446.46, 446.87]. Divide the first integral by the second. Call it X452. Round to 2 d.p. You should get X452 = 1.03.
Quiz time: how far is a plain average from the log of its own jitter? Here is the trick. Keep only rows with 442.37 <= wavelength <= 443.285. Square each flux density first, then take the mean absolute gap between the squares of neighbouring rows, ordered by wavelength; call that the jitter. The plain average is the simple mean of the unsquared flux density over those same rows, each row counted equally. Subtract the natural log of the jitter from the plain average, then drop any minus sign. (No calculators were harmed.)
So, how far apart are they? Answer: 180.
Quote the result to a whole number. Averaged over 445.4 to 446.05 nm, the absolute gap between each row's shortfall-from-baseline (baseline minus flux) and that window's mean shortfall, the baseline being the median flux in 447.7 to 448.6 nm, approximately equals 10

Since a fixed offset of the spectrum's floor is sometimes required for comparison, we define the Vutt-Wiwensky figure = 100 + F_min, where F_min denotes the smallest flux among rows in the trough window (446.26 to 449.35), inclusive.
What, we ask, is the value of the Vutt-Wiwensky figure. 275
